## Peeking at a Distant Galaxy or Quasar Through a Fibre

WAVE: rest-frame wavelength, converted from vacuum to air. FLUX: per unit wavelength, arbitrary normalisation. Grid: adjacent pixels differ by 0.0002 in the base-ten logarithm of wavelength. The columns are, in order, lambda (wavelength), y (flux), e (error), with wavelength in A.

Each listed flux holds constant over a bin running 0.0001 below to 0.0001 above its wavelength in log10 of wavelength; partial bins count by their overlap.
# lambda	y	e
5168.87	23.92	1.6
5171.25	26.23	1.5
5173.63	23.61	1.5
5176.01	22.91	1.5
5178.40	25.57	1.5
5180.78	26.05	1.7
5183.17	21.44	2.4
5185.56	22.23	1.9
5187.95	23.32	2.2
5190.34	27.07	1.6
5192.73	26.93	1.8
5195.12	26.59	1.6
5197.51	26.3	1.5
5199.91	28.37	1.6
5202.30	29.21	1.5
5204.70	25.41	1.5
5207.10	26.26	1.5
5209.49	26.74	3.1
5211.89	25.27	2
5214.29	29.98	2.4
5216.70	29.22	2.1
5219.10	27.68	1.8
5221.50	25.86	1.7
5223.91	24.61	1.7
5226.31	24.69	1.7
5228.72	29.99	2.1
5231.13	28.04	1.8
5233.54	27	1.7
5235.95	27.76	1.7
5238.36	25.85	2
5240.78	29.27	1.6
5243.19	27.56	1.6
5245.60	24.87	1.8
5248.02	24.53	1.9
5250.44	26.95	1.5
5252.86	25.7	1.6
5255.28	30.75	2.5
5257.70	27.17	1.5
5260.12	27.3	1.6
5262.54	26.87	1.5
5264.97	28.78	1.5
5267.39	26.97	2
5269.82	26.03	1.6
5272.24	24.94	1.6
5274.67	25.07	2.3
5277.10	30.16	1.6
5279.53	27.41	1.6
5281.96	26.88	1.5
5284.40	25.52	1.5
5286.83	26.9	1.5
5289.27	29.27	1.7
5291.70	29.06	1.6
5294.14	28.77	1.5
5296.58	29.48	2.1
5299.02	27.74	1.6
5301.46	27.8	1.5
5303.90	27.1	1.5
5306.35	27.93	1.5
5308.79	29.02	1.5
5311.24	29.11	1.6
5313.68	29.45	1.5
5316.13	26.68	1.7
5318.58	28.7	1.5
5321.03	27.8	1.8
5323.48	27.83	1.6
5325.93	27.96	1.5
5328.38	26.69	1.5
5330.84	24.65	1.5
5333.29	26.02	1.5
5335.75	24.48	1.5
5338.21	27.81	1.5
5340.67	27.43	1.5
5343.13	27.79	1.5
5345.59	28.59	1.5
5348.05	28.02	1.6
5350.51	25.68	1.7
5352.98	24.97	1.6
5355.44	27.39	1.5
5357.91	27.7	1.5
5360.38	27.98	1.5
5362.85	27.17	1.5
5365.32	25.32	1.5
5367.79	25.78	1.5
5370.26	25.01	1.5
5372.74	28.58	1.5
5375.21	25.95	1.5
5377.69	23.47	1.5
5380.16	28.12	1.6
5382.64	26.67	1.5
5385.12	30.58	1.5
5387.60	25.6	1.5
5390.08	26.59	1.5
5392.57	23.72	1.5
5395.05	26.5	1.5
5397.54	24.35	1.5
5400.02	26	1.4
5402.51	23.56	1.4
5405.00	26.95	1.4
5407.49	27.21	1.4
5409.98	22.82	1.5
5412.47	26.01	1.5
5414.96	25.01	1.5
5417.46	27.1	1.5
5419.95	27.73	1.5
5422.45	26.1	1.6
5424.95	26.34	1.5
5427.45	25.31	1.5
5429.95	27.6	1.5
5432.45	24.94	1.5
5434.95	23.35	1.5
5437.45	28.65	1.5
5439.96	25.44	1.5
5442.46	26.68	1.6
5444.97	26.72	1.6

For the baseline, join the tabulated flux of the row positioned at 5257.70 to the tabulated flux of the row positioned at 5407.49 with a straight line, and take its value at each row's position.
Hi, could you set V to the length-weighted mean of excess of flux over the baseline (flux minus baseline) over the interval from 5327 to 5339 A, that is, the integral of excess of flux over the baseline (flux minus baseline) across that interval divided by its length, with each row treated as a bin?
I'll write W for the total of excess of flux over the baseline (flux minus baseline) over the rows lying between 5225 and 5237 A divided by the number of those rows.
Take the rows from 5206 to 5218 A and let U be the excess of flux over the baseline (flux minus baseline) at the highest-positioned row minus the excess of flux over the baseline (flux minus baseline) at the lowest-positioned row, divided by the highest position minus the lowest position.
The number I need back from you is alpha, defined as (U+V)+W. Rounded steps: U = 0.31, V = -1.3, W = 0.3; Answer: -0.7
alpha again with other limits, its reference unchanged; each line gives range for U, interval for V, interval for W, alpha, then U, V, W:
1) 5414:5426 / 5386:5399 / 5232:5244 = -1.2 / 0.13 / -1.7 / 0.3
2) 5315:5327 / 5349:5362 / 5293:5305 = 0.7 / 0.13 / -0.4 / 1.0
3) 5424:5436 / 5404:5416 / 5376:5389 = -2.2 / -0.30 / -1.6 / -0.3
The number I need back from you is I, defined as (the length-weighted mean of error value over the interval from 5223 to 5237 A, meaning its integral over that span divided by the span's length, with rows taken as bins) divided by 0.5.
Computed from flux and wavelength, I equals 3.57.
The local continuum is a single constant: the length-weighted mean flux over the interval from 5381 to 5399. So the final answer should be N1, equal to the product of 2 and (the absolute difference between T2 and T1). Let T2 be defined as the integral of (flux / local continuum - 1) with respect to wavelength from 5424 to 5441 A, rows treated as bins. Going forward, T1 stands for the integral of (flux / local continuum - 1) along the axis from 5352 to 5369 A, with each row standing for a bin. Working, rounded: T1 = 0.21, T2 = -0.2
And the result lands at 0.90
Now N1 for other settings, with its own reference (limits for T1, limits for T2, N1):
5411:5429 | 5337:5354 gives 1.30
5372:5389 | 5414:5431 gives 0.62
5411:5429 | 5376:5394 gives 0.24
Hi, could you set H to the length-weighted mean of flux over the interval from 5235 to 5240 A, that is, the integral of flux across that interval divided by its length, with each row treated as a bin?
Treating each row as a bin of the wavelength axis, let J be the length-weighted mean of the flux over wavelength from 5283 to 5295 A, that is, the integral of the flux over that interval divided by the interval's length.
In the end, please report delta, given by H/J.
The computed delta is 0.97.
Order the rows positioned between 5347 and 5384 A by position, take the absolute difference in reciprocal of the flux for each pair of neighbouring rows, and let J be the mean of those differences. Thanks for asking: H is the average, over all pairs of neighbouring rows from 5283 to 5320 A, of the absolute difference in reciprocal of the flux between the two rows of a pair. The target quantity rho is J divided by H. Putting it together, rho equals 1.9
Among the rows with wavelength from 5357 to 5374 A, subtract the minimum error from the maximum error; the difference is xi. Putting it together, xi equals 0.0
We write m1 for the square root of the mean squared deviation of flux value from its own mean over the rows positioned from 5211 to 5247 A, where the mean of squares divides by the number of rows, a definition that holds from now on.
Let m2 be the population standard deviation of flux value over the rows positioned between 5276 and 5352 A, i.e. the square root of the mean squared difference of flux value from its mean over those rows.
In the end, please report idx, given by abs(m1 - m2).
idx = 0.47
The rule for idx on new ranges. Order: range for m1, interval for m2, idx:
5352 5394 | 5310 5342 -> 0.29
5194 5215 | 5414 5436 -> 0.22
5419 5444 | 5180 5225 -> 0.73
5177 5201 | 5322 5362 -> 0.86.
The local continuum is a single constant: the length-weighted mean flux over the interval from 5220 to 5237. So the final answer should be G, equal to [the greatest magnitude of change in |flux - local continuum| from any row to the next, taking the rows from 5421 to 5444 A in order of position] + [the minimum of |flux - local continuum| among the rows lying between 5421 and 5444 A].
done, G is 1.9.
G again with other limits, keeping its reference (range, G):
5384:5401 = 3.1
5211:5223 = 2.4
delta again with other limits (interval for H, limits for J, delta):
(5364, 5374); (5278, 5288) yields 0.98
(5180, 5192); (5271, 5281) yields 0.89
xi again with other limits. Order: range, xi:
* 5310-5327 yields 0.3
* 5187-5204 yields 0.7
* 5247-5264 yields 1.0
